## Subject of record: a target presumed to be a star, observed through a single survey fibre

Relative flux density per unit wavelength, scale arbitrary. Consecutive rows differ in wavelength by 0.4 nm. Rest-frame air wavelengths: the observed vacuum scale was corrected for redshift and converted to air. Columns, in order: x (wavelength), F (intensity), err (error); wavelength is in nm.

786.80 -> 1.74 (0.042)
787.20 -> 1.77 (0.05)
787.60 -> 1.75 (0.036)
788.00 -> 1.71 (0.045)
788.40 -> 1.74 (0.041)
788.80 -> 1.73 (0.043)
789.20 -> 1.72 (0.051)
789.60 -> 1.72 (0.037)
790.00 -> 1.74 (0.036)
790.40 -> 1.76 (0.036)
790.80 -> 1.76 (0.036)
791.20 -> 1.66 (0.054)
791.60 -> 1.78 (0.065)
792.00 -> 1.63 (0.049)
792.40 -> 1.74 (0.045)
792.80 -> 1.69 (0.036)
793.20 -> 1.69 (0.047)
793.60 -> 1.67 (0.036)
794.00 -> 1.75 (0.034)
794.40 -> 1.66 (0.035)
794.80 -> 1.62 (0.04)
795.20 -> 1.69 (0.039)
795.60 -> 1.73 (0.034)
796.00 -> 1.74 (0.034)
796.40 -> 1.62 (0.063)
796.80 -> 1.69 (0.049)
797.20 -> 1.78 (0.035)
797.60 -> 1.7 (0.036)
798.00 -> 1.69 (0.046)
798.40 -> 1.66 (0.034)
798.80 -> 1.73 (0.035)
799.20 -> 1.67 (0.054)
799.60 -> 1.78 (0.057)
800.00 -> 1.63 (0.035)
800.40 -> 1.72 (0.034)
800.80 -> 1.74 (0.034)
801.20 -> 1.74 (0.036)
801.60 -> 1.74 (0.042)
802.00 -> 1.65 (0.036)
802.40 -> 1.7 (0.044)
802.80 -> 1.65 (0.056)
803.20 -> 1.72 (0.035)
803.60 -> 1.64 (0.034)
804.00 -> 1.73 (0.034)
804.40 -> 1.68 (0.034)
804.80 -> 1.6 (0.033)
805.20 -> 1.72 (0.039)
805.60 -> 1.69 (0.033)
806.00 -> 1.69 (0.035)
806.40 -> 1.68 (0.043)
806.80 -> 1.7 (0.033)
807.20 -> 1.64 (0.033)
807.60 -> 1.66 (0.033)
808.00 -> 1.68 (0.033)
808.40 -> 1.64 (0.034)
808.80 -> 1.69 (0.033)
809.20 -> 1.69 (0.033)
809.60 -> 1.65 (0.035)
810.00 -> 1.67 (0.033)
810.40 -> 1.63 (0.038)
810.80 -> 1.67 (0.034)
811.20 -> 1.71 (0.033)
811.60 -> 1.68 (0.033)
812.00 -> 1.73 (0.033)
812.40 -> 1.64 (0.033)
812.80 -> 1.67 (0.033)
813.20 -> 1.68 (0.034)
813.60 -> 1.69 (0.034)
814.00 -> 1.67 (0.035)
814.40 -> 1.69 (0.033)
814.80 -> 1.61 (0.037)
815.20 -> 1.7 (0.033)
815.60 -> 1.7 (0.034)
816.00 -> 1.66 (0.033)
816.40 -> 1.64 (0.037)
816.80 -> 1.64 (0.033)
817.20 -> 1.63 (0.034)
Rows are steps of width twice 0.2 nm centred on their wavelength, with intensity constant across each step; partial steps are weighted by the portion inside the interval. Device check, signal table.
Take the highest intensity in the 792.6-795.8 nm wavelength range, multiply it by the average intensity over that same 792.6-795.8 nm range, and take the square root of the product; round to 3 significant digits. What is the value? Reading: 1.72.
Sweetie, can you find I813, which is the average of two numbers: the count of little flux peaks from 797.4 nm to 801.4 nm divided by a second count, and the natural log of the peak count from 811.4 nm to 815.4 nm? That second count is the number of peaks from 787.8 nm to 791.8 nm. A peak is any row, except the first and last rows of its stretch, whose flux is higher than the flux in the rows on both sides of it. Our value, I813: 1.5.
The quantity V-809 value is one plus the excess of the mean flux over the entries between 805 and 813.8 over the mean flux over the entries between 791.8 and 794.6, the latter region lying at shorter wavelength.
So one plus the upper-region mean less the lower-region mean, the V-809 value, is 0.987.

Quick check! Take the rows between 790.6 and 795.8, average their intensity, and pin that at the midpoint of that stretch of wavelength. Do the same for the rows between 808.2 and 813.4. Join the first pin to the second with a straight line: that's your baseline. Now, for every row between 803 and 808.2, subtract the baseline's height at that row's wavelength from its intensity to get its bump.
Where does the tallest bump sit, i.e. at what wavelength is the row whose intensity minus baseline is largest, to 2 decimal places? 804.00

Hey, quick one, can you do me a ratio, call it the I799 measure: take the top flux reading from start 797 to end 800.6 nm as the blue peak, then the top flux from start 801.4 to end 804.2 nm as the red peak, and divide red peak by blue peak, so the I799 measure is 0.98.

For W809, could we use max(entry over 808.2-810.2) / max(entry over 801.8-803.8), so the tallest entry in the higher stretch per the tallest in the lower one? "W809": 0.98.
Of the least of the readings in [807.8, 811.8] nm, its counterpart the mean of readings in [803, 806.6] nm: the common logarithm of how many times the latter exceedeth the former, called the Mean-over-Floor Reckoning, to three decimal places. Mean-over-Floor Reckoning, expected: 0.014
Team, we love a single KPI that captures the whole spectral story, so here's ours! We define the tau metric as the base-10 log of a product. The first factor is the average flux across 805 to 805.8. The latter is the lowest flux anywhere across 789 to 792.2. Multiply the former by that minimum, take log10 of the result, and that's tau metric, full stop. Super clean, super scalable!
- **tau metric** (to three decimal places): 0.444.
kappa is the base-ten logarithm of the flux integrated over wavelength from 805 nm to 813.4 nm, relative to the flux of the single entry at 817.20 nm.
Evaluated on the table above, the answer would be 0.937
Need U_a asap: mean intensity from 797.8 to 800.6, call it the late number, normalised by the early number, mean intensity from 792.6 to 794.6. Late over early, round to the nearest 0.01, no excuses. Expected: 1.00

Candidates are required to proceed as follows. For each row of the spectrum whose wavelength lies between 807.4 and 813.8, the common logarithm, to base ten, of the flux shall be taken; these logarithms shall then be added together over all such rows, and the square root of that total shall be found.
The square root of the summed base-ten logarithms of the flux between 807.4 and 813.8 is 1.892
